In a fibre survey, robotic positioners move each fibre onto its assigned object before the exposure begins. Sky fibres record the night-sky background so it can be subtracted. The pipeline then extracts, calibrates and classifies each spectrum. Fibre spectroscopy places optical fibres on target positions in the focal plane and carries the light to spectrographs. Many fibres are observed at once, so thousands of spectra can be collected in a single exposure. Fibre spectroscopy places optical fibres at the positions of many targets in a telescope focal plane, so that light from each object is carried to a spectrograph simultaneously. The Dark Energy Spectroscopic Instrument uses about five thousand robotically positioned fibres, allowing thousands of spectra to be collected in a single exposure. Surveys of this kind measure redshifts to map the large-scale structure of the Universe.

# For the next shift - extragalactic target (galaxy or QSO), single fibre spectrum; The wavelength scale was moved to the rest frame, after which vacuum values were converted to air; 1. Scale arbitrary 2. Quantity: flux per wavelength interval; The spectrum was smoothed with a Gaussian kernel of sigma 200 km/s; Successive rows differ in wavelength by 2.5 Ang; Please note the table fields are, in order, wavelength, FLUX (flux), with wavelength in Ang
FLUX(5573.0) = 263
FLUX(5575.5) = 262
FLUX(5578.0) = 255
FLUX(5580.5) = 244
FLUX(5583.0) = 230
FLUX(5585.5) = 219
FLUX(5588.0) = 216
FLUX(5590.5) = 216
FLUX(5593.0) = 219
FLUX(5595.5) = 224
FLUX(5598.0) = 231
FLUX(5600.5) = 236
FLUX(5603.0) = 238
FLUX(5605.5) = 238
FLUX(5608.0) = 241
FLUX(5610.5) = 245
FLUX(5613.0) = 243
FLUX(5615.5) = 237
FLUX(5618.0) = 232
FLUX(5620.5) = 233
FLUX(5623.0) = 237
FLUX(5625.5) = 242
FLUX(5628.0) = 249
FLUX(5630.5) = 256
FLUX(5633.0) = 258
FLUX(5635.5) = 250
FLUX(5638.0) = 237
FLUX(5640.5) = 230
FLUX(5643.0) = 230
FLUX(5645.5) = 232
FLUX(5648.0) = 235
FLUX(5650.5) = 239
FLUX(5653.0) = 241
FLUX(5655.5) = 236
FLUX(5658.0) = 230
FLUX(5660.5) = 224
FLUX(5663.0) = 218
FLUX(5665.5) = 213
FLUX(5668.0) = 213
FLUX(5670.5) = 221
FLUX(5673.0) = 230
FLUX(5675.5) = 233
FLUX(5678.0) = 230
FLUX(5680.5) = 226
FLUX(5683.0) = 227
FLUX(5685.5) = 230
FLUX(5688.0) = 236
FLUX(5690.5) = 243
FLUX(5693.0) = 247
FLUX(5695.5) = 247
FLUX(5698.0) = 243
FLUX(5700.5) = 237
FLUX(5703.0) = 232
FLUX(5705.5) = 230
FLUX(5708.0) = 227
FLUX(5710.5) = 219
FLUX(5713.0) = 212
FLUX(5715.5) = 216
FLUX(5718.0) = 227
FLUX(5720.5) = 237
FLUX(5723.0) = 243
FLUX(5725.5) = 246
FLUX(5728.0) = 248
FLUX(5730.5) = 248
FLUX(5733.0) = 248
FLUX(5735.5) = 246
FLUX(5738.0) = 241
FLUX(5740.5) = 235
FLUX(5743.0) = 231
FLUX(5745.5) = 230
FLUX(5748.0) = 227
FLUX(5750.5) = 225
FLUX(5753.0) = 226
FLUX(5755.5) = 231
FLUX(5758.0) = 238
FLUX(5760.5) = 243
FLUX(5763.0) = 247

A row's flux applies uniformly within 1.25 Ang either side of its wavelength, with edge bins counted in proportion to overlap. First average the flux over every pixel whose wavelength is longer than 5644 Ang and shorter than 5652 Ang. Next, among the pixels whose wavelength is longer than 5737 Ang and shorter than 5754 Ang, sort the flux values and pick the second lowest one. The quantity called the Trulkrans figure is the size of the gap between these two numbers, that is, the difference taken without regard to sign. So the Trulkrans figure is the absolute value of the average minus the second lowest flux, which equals 9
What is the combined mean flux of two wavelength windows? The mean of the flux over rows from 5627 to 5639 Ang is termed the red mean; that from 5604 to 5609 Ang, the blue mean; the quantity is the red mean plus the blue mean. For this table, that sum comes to 490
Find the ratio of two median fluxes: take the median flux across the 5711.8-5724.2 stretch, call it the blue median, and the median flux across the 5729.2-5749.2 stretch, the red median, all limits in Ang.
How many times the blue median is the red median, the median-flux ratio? 1.05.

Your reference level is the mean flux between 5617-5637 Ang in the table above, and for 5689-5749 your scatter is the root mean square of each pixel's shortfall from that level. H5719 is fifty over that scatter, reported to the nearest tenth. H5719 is 3.6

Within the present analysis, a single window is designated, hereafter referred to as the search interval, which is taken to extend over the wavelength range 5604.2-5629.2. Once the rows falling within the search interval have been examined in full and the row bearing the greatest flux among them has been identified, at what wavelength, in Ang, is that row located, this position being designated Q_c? 5628.0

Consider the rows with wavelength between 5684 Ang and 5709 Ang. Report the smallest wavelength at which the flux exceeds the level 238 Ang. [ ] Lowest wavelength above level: 5690.5 Ang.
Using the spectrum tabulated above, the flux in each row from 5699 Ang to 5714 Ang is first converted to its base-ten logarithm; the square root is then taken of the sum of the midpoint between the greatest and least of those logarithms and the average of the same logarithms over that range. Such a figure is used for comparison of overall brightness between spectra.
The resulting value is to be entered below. 2.169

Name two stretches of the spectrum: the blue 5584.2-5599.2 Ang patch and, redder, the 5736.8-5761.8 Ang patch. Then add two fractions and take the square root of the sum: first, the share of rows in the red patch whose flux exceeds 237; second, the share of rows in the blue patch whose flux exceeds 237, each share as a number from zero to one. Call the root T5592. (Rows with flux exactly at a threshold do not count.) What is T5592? 0.55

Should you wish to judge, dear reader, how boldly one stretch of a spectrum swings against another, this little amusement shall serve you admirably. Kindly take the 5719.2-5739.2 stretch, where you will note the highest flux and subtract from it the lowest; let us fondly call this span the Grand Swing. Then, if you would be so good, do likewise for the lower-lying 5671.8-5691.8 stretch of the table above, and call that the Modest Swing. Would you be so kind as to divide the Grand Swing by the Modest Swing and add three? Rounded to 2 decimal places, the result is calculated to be 3.65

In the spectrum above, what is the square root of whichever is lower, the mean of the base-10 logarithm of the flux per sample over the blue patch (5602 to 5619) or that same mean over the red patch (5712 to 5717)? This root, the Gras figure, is 1.53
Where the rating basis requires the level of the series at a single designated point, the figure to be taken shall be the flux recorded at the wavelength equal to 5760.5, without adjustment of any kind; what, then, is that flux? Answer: 243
